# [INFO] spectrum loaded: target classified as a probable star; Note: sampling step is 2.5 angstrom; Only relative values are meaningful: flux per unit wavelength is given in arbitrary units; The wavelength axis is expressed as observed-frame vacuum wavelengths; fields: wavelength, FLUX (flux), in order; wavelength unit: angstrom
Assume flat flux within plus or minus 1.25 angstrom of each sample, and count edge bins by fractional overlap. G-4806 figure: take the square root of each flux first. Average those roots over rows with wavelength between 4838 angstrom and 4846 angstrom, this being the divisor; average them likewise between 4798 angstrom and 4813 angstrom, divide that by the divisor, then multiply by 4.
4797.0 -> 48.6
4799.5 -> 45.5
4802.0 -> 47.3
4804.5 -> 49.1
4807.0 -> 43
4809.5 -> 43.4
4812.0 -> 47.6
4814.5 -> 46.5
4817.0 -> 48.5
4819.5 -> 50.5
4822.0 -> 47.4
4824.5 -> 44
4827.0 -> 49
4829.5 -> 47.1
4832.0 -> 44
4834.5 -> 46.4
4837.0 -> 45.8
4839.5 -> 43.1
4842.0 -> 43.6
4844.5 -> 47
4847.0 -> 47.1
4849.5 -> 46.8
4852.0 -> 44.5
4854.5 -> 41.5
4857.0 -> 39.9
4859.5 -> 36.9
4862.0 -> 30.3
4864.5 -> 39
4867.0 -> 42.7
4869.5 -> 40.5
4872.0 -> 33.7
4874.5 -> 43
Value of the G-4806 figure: 4.06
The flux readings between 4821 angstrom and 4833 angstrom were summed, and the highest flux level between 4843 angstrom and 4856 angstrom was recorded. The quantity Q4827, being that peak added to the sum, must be 279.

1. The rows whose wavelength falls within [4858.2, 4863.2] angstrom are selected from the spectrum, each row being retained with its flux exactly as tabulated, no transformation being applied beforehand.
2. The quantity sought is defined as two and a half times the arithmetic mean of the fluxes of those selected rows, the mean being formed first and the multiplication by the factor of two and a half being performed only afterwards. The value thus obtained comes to 84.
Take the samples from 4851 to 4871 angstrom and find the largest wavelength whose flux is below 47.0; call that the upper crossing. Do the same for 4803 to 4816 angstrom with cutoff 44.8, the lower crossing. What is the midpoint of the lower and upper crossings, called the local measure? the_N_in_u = 4839.5 angstrom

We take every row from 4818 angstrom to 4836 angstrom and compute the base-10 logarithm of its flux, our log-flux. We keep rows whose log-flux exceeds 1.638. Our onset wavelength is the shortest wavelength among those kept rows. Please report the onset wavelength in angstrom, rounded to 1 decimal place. 4819.5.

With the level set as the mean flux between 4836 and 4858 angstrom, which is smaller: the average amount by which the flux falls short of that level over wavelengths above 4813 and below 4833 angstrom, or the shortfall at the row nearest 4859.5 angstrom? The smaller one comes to -2.8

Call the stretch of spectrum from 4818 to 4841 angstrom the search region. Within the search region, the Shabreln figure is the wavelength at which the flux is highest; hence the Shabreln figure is 4819.5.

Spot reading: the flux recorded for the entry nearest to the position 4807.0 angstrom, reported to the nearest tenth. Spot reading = 43.0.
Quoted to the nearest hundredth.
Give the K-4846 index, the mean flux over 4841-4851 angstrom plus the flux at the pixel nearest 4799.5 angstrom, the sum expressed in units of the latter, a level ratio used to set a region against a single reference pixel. 2.01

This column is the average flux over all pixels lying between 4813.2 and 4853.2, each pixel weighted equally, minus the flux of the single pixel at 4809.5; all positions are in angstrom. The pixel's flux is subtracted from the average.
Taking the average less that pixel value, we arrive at 3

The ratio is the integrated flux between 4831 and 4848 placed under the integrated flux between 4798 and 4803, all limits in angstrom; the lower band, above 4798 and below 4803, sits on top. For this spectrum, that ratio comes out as 0.3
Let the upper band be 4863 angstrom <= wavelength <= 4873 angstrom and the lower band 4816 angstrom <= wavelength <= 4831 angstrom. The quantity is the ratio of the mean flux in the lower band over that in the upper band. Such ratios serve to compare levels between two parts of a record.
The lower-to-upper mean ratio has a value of 1.23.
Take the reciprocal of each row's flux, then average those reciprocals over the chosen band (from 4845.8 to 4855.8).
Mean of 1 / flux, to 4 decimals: 0.0223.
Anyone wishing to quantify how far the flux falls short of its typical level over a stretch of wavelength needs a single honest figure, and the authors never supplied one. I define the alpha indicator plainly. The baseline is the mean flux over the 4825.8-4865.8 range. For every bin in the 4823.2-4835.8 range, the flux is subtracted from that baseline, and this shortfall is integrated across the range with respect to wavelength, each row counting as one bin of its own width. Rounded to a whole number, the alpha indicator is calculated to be -36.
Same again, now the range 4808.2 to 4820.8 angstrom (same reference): -51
